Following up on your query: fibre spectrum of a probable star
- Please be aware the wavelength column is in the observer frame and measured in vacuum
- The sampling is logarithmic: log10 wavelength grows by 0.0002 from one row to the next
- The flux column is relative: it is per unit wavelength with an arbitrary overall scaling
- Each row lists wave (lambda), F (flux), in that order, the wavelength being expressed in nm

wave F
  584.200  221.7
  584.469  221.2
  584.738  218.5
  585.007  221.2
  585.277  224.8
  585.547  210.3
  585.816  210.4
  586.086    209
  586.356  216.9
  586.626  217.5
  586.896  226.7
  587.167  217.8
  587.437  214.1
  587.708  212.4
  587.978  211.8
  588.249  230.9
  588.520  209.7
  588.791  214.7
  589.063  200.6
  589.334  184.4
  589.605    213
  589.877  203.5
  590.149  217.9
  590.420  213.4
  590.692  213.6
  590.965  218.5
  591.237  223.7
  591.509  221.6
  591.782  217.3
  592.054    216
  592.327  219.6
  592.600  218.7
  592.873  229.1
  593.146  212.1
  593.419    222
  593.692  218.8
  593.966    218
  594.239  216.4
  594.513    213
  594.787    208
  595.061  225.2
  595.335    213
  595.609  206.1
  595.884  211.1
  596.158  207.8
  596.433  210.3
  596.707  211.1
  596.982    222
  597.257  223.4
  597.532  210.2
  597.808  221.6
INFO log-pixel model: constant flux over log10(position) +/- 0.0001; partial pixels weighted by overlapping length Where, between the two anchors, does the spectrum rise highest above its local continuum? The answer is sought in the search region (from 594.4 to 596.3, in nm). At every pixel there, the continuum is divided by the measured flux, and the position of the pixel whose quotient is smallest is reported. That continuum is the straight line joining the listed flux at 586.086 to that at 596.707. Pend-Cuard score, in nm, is 595.061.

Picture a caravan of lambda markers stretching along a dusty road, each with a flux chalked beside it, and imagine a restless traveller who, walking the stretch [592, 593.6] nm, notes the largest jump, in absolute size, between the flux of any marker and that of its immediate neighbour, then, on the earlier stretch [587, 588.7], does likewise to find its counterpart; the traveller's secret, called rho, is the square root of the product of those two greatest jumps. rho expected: 19.0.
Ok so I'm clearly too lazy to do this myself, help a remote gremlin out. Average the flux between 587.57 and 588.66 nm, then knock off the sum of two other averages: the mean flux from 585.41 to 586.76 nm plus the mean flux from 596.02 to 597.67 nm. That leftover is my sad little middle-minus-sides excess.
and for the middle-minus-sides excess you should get -211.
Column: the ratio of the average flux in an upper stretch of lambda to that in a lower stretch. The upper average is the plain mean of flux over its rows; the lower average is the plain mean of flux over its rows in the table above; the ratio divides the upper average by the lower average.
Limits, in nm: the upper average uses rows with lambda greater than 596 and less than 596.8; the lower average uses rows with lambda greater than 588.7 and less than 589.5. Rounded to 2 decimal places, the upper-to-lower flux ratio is 1.05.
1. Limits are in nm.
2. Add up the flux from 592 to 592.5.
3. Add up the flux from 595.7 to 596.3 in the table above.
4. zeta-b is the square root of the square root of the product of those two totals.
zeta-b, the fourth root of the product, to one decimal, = 20.7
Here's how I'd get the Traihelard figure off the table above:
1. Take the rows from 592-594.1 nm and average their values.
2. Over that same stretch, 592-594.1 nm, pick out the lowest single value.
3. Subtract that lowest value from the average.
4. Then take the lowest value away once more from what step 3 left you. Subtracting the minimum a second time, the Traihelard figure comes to -205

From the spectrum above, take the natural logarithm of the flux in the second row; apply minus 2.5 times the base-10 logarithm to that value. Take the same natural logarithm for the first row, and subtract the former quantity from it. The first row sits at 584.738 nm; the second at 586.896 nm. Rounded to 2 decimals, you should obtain 7.22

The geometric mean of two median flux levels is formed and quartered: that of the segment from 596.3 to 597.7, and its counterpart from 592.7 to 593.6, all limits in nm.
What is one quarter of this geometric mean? 54.1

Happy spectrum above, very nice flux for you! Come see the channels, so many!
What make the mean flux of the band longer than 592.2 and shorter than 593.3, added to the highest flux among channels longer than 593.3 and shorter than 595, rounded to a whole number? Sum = 442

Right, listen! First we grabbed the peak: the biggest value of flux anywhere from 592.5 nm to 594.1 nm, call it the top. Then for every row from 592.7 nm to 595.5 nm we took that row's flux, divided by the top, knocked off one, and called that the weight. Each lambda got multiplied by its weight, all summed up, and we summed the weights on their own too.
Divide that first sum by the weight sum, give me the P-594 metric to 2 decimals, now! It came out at 594.27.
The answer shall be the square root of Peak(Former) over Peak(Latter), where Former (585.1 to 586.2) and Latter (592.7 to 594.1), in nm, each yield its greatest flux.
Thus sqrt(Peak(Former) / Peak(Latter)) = 0.99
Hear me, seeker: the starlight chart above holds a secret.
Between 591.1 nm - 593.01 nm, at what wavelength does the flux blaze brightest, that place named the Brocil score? 592.873 nm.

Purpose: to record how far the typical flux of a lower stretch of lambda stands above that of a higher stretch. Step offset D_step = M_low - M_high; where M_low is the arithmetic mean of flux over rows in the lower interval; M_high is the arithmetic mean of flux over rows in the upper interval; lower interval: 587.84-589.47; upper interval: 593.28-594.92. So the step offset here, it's -7.3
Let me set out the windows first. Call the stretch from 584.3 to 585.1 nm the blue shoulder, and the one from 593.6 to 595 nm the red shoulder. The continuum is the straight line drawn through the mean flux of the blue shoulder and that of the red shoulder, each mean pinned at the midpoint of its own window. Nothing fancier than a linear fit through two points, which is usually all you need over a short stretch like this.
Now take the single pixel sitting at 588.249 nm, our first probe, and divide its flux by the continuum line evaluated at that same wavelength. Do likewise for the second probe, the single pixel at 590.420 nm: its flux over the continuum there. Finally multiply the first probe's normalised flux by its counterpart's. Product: 1.04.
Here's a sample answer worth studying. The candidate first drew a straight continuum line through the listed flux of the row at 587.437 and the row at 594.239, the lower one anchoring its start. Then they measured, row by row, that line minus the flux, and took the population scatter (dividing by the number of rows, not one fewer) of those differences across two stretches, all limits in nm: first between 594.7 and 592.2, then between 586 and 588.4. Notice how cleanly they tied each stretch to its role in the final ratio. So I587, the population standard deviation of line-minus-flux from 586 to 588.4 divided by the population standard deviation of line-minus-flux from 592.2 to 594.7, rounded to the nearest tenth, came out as 1.4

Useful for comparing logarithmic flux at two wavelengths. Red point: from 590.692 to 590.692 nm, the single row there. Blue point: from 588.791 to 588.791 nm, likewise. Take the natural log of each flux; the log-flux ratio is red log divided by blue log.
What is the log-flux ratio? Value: 0.999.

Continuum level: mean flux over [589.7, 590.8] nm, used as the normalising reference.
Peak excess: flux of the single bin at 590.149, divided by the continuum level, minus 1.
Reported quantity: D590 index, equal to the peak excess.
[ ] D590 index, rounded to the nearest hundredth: 0.03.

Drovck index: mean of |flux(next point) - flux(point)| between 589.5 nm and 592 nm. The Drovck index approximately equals 5.6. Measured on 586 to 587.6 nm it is 6.1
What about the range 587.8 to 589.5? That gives 15.1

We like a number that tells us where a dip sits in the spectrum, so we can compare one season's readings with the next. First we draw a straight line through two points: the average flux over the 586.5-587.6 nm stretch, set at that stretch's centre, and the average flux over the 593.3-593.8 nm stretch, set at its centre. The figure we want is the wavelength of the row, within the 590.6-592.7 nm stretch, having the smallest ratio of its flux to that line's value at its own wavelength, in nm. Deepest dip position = 590.692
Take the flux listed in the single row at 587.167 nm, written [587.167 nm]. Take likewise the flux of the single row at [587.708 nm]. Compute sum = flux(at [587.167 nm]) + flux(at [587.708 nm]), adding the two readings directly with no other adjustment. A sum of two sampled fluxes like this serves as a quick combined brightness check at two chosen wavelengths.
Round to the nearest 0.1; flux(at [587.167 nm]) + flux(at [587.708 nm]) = 430.2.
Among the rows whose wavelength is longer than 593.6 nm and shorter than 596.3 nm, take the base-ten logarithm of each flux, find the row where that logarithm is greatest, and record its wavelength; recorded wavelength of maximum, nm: 595.061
